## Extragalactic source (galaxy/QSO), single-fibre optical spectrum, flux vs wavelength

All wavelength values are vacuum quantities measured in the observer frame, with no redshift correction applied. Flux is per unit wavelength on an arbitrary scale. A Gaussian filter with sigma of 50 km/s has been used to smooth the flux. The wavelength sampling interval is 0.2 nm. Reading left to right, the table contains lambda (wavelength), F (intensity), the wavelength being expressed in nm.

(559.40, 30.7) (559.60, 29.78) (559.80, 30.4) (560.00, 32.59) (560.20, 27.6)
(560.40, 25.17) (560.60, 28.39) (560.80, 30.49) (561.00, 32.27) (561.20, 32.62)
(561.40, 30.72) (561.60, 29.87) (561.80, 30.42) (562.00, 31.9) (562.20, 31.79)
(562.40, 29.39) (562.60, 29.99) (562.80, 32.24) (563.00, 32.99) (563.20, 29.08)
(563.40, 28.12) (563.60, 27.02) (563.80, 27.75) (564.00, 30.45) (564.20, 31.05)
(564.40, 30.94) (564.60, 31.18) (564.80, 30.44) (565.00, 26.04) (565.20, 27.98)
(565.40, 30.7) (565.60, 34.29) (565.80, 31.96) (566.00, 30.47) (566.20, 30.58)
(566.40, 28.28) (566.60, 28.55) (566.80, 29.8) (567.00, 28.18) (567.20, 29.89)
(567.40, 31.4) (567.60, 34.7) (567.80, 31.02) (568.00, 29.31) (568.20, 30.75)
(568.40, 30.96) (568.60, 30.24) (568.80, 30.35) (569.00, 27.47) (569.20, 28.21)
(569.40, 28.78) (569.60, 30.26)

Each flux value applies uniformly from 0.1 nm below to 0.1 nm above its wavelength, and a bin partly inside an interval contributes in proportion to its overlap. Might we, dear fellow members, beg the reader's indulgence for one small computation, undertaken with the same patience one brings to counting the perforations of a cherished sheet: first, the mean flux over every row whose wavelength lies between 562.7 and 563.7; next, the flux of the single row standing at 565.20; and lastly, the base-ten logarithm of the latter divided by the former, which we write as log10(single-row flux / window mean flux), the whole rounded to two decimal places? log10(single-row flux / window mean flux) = -0.03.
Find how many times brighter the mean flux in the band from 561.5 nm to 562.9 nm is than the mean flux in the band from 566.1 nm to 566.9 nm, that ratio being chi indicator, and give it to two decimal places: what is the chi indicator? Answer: 1.05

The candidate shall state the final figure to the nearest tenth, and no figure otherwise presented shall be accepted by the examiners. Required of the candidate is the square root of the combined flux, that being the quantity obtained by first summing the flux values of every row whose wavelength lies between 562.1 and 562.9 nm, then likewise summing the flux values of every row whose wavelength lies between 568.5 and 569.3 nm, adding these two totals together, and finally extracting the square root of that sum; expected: 15.5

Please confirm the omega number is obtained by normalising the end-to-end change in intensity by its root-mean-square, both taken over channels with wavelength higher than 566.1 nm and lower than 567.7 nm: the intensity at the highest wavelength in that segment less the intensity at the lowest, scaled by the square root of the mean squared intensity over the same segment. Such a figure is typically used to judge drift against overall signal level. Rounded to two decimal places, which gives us 0.14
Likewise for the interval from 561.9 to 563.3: -0.09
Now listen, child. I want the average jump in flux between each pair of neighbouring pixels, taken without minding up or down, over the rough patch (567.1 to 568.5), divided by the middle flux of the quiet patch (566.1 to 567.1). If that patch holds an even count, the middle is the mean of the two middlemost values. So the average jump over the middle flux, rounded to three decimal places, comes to 0.069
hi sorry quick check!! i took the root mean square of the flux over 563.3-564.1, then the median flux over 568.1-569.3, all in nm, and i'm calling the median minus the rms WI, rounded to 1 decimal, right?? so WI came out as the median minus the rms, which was 1.9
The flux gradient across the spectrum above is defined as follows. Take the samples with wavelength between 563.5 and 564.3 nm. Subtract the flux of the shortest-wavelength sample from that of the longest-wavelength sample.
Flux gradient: 4.0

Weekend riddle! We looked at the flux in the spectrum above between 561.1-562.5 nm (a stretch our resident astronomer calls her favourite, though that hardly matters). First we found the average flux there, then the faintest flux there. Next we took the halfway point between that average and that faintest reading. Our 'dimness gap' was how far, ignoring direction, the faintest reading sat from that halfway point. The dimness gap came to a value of 0.8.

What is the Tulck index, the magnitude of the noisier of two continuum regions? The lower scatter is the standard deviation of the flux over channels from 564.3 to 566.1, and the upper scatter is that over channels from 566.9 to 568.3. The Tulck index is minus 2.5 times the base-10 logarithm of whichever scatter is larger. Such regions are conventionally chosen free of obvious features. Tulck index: -0.9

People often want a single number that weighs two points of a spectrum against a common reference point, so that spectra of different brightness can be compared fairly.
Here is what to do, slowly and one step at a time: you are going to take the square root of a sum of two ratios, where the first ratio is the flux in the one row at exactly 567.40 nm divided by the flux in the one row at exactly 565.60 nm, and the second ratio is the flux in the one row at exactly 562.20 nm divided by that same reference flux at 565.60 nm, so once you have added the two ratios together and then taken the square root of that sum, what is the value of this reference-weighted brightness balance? 1.36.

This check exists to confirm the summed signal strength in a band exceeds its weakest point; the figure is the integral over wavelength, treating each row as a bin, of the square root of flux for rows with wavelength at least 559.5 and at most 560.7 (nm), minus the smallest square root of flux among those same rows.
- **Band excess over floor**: 1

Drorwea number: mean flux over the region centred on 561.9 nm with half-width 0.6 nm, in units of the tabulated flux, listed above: 30.7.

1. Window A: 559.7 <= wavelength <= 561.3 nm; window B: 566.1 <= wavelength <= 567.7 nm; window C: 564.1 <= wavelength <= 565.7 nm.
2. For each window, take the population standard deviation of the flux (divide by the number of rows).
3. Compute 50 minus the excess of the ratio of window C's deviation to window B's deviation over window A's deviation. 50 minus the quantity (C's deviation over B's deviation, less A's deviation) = 51.4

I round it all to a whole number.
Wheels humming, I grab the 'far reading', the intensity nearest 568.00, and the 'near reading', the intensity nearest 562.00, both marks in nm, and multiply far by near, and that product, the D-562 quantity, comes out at 935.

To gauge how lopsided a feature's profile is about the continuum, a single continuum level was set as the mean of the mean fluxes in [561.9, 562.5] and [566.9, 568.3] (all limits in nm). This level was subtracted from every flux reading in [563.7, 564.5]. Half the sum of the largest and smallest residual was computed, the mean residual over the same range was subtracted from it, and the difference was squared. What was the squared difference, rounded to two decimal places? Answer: 0.42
